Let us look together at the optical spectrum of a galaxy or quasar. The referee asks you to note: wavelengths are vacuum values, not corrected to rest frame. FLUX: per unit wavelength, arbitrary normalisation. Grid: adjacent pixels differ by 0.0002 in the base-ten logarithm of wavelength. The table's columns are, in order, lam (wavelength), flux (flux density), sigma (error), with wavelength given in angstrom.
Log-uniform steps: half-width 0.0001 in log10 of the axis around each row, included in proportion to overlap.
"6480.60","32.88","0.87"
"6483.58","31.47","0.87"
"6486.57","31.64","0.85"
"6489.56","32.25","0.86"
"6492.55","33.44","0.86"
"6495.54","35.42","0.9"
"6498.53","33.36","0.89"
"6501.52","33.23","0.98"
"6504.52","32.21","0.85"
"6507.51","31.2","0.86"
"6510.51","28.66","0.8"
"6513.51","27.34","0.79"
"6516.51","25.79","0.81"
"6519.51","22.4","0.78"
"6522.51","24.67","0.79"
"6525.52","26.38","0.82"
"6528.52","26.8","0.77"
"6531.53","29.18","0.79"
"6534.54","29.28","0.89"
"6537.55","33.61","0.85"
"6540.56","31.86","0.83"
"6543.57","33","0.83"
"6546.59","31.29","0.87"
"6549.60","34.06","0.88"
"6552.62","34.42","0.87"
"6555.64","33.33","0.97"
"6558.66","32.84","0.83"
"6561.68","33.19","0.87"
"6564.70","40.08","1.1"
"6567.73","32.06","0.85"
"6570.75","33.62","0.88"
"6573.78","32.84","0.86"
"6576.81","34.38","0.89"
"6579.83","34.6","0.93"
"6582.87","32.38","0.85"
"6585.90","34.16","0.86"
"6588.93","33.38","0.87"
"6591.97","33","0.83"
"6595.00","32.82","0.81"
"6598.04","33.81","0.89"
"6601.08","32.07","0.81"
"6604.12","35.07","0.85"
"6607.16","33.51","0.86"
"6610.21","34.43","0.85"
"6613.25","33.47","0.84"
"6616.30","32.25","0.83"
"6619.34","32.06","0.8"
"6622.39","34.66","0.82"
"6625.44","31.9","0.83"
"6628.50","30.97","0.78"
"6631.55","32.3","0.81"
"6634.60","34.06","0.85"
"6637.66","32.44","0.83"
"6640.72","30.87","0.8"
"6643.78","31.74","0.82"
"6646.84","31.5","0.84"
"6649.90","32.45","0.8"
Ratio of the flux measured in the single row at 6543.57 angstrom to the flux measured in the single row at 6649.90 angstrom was 1.02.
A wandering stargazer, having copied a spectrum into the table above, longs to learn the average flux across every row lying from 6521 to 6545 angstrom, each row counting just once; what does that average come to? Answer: 29.3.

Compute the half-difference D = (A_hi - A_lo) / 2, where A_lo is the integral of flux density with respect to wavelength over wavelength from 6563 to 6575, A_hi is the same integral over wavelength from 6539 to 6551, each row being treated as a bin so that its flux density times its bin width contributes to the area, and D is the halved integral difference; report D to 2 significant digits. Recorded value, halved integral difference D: -13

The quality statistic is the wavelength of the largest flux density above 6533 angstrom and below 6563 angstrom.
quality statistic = 6552.62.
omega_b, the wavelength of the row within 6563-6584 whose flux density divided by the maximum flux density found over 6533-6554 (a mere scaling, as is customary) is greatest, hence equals 6564.70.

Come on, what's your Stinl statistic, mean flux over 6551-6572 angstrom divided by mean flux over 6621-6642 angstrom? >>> 1.05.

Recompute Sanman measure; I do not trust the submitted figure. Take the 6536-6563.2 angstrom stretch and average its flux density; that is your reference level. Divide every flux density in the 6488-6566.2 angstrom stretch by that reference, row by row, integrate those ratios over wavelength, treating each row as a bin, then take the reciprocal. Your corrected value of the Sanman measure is 0.014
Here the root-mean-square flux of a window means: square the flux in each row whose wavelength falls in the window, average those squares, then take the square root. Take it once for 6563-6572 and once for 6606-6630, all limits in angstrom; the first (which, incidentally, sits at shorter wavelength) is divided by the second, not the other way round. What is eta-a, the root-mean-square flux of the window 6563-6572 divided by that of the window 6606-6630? 1.08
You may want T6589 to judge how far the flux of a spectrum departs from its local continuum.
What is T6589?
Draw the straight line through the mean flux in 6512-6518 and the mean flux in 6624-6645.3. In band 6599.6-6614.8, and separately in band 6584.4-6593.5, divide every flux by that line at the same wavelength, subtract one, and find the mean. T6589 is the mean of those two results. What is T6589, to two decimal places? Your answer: 0.11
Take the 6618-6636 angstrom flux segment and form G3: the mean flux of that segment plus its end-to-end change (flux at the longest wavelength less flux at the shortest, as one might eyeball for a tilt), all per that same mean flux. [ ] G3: 1.06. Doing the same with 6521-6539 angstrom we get 1.32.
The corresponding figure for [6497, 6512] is 0.85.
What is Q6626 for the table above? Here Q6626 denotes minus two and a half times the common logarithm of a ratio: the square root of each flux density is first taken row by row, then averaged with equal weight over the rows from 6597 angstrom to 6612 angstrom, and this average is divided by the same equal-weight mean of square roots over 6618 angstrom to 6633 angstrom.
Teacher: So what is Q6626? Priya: -0.023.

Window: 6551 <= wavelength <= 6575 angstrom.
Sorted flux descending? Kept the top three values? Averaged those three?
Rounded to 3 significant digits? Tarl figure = 36.0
